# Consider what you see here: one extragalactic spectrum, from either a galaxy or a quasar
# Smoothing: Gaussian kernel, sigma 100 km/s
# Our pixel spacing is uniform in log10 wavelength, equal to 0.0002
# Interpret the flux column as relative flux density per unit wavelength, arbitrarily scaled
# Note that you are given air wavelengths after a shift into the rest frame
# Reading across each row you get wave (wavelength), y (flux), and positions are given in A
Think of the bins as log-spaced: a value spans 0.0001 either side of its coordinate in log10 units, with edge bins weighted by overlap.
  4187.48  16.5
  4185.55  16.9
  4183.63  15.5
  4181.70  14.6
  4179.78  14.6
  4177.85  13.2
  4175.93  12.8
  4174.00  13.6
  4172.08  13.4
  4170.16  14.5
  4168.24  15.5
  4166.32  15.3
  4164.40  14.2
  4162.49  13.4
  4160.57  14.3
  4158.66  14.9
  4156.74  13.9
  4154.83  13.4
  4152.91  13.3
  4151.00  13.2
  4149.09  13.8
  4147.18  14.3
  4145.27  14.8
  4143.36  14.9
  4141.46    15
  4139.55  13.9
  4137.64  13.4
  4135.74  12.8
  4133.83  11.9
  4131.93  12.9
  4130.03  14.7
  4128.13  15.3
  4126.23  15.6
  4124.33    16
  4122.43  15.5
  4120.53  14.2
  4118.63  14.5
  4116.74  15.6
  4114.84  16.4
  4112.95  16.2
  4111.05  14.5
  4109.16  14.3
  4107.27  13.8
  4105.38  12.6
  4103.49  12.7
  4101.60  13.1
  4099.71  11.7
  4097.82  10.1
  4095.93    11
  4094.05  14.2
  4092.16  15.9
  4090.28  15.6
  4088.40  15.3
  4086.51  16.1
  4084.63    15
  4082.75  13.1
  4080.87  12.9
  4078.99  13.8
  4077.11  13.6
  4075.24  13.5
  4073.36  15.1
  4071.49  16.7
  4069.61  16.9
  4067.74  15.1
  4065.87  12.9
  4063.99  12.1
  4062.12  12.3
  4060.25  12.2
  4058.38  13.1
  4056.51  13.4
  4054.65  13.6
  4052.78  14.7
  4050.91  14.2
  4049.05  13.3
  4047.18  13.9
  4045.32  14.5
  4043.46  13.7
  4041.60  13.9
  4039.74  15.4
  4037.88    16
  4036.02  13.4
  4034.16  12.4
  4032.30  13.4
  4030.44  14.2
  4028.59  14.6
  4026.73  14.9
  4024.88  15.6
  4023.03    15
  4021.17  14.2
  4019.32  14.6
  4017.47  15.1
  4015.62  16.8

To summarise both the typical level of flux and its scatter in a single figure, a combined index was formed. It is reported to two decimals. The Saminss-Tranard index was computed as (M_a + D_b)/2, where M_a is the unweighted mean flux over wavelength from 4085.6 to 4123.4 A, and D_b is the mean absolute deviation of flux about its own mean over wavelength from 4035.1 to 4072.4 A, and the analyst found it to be 7.63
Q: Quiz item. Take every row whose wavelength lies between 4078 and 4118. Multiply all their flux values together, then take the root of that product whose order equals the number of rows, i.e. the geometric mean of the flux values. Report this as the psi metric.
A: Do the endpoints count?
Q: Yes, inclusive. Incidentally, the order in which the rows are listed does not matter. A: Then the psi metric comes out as 13.88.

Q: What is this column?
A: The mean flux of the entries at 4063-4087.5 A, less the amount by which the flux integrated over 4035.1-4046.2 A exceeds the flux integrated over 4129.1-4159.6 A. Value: 275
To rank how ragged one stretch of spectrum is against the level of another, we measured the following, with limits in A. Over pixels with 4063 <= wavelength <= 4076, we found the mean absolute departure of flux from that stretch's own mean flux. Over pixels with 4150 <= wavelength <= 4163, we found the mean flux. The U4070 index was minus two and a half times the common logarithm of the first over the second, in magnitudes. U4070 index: 2.4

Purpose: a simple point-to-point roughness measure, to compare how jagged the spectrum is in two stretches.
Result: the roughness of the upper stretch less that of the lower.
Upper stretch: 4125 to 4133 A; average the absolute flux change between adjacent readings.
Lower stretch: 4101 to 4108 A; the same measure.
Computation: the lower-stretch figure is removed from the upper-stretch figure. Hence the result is 0.33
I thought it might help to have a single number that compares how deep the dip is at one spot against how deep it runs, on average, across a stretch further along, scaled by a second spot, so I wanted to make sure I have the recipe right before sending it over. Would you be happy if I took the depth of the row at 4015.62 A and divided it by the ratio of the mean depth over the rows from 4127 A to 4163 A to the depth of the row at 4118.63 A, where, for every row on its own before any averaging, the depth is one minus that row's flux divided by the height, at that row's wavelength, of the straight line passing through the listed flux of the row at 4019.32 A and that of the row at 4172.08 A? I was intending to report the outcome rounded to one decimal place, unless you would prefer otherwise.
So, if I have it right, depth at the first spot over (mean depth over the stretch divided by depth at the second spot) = -0.3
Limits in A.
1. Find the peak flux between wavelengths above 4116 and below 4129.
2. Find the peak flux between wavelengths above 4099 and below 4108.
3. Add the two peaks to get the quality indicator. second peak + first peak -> 29.8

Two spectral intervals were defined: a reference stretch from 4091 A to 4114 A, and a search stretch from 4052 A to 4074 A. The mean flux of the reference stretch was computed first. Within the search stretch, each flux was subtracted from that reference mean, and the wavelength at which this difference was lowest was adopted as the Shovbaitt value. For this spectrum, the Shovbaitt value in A 4069.61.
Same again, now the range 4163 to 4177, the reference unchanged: 4168.24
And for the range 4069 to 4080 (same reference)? 4069.61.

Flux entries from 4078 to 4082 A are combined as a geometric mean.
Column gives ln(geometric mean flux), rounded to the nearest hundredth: 2.59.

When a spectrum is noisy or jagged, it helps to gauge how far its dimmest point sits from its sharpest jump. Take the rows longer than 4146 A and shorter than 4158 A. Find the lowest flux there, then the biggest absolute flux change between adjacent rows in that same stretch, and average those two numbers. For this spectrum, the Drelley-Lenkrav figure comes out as 6.9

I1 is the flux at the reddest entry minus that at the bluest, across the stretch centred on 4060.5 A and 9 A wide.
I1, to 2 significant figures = -1.3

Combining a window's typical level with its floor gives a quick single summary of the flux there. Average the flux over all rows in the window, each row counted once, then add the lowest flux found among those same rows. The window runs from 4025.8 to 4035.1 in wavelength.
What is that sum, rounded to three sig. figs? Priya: 26.3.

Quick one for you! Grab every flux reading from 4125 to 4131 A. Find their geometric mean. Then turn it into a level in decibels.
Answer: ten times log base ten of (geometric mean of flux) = 11.8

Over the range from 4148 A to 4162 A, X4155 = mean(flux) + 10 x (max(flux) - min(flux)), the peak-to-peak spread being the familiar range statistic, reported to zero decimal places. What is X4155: 31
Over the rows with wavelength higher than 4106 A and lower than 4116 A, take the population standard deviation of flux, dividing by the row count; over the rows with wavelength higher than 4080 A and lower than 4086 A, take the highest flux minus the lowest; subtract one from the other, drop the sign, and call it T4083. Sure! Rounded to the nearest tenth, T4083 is 1.0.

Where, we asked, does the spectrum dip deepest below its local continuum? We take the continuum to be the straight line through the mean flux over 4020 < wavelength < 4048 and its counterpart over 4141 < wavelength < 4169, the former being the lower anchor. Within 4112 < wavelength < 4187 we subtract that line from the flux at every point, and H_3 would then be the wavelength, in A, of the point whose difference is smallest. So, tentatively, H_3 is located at 4133.83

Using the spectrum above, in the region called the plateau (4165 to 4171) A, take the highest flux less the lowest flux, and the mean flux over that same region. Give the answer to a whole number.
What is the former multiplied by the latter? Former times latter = 15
